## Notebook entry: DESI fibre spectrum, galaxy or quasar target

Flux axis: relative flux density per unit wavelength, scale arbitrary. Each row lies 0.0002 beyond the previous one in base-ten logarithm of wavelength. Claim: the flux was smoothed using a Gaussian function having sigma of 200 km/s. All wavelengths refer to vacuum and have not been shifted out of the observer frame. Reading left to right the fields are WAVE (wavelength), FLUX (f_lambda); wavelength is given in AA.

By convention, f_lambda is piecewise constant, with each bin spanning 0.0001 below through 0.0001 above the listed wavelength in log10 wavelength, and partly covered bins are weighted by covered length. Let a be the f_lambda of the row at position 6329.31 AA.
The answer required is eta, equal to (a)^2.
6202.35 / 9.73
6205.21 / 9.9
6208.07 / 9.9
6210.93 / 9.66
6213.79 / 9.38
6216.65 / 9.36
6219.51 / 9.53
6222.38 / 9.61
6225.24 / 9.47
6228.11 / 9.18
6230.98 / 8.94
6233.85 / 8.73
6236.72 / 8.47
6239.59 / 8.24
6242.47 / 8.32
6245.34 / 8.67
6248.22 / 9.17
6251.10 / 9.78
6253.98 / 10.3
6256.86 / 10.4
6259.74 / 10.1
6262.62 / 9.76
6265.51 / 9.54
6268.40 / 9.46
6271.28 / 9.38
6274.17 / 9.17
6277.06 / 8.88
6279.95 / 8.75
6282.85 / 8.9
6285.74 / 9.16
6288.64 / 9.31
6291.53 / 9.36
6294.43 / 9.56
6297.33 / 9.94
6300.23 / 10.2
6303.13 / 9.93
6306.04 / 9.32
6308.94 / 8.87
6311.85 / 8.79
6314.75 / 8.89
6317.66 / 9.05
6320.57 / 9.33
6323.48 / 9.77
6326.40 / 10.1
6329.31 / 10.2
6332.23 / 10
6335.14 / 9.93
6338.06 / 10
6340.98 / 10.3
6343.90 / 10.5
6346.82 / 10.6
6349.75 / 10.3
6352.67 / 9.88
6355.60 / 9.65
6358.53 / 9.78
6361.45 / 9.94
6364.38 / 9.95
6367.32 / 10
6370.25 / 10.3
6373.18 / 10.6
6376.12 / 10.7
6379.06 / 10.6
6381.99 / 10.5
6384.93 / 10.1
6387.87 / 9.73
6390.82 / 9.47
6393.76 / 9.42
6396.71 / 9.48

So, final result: 104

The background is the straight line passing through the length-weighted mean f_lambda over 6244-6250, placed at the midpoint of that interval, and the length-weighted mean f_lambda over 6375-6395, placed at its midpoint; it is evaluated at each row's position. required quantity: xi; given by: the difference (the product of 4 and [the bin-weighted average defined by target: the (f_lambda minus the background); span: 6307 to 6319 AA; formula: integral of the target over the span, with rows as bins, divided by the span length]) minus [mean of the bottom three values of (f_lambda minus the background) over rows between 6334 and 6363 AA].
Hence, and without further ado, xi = -2.2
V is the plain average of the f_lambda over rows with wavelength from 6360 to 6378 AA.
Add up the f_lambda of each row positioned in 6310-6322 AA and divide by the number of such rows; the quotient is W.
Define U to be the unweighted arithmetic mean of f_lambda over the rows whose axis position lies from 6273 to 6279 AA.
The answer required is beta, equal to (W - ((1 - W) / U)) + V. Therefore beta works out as 20.2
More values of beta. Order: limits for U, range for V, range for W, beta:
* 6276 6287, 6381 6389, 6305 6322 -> 20.1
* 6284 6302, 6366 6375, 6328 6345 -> 21.4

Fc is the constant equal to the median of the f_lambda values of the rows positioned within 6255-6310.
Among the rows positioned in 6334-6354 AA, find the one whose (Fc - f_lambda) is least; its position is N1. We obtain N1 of 6346.82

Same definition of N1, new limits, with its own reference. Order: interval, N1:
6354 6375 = 6373.18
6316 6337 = 6329.31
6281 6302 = 6300.23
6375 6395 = 6376.12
